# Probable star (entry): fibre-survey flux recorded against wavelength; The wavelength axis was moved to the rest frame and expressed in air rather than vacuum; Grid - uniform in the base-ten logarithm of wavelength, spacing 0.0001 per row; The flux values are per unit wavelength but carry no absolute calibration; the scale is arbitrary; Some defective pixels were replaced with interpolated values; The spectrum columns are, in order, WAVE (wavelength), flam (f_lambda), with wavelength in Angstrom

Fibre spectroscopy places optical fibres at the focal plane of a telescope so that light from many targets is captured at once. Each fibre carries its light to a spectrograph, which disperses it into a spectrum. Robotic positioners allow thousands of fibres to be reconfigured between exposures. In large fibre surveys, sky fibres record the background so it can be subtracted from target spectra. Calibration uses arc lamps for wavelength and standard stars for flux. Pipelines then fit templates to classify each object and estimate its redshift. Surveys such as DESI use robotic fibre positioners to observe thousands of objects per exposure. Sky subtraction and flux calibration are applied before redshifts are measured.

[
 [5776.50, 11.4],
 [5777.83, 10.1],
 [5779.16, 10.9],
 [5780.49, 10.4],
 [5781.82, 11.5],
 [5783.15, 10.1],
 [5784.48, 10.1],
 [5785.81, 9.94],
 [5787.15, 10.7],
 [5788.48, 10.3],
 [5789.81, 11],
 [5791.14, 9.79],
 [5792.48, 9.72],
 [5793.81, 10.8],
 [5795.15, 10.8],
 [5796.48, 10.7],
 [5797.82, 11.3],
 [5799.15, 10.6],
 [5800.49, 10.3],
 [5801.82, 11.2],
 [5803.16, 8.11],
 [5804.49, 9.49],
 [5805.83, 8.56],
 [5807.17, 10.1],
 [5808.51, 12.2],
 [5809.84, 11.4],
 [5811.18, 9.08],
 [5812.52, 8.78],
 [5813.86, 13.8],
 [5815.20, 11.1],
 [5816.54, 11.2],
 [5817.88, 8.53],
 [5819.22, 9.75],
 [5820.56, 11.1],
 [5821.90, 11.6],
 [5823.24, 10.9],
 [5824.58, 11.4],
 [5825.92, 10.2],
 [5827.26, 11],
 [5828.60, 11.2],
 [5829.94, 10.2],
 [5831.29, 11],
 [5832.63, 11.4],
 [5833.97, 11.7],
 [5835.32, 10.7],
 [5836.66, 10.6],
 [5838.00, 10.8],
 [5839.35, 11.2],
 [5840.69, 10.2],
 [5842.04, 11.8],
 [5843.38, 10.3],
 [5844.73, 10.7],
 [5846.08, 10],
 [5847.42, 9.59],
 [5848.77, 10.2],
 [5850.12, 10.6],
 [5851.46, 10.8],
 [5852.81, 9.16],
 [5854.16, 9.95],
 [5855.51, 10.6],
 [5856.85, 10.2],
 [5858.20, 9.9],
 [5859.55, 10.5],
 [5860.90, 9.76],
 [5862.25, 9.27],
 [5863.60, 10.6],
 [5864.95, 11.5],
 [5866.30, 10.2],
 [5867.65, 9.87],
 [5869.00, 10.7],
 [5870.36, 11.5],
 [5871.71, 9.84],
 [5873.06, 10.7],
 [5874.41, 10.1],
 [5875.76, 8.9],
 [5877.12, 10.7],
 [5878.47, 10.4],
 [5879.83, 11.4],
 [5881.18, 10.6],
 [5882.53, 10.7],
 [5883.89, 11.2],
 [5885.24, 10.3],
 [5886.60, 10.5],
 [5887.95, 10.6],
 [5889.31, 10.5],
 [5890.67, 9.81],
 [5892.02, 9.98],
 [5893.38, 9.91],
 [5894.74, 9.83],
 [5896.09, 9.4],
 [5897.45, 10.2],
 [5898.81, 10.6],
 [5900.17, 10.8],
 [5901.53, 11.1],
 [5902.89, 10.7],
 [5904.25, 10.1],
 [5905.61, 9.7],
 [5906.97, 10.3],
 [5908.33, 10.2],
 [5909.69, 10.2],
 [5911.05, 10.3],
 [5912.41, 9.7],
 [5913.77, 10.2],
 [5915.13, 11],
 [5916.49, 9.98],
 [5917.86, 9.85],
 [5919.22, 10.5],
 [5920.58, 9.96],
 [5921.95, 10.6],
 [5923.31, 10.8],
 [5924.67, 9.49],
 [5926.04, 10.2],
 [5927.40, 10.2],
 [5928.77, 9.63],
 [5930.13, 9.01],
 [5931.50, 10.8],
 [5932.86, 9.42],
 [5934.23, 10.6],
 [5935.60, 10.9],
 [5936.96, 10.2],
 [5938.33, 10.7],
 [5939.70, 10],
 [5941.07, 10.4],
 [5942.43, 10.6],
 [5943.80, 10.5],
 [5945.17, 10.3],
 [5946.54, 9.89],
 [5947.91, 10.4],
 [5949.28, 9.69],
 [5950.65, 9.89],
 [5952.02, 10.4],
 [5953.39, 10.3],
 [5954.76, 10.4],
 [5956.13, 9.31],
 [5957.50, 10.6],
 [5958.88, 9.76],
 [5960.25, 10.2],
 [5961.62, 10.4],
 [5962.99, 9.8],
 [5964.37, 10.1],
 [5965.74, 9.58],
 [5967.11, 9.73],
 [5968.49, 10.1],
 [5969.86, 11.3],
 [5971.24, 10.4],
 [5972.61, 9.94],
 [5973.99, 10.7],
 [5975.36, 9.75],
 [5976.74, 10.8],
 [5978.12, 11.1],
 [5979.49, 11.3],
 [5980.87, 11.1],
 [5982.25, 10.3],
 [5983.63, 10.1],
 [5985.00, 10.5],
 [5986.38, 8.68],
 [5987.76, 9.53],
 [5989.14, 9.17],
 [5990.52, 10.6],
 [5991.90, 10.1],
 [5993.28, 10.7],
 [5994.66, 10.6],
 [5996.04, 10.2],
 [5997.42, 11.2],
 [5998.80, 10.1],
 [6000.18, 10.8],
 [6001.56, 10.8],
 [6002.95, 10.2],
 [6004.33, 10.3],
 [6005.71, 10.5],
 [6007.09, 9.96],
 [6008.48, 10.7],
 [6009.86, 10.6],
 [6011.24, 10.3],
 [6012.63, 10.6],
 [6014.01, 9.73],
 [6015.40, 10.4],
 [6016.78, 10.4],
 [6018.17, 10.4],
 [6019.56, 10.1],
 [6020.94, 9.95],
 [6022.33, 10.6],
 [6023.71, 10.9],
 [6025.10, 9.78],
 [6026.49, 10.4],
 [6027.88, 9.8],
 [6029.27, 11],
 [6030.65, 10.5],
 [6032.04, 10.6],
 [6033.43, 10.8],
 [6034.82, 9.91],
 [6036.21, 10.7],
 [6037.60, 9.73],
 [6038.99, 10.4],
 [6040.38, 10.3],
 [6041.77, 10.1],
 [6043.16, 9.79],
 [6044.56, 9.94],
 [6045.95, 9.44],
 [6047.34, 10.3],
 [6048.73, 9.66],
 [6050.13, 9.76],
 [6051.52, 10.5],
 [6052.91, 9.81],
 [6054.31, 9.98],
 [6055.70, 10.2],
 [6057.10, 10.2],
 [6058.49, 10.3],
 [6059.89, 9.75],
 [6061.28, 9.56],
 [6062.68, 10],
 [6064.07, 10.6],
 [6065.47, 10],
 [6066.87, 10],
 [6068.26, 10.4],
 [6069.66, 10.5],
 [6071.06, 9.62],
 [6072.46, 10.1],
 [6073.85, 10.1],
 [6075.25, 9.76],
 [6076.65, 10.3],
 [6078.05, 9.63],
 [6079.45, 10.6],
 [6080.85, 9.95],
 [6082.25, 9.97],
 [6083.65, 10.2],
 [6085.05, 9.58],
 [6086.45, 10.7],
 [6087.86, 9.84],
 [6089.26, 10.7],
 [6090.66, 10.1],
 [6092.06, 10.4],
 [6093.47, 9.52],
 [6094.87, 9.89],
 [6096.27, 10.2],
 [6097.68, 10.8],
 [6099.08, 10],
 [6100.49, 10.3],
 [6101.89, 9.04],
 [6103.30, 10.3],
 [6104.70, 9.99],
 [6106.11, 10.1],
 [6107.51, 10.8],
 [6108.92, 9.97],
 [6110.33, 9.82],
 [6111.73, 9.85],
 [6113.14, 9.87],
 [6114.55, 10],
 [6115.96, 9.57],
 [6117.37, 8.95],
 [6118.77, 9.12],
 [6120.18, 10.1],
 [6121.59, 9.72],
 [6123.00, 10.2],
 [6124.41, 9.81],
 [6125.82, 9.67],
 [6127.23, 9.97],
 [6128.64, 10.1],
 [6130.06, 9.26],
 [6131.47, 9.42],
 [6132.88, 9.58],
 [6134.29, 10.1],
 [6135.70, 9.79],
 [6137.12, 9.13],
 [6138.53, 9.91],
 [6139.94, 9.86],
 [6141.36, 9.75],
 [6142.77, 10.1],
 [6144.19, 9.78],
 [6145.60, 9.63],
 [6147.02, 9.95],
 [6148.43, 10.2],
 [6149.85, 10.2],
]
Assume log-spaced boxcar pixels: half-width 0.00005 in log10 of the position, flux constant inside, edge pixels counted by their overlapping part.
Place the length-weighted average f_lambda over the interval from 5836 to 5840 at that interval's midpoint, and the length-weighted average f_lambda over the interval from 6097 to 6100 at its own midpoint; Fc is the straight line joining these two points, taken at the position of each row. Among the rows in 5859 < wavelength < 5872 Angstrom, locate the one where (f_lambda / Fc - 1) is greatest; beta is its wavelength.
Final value 5870.36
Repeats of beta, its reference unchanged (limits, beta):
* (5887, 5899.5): 5898.81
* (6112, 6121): 6120.18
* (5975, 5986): 5979.49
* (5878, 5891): 5879.83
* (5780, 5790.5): 5781.82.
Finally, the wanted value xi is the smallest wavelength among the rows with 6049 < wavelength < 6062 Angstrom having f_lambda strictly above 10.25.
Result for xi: 6051.52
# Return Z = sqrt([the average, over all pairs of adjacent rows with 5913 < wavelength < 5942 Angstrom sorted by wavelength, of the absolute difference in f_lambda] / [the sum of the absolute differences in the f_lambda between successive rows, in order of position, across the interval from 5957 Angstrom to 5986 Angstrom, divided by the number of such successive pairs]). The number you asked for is 1.14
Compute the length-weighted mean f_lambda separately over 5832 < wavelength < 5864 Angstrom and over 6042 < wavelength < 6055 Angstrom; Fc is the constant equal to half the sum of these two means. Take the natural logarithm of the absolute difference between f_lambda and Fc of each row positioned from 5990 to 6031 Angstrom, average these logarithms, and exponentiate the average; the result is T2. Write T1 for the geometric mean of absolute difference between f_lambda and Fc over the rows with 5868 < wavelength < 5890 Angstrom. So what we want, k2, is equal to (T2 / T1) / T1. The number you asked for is 1.3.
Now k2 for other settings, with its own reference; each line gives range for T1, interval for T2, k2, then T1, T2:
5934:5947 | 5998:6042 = 4.4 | 0.25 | 0.27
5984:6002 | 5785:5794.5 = 3.0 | 0.36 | 0.39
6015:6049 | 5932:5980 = 3.4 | 0.30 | 0.30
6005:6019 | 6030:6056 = 3.1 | 0.29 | 0.27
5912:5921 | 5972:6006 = 5.6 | 0.24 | 0.32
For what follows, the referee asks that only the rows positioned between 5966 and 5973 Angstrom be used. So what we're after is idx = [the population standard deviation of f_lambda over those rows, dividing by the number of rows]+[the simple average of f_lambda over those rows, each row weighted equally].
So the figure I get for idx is 10.8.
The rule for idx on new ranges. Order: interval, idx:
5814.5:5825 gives 11.7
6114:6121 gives 10.0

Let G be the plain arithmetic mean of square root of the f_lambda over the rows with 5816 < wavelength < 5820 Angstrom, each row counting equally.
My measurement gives 3.13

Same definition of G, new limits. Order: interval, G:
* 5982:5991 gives 3.14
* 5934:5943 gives 3.24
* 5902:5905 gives 3.22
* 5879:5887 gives 3.28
